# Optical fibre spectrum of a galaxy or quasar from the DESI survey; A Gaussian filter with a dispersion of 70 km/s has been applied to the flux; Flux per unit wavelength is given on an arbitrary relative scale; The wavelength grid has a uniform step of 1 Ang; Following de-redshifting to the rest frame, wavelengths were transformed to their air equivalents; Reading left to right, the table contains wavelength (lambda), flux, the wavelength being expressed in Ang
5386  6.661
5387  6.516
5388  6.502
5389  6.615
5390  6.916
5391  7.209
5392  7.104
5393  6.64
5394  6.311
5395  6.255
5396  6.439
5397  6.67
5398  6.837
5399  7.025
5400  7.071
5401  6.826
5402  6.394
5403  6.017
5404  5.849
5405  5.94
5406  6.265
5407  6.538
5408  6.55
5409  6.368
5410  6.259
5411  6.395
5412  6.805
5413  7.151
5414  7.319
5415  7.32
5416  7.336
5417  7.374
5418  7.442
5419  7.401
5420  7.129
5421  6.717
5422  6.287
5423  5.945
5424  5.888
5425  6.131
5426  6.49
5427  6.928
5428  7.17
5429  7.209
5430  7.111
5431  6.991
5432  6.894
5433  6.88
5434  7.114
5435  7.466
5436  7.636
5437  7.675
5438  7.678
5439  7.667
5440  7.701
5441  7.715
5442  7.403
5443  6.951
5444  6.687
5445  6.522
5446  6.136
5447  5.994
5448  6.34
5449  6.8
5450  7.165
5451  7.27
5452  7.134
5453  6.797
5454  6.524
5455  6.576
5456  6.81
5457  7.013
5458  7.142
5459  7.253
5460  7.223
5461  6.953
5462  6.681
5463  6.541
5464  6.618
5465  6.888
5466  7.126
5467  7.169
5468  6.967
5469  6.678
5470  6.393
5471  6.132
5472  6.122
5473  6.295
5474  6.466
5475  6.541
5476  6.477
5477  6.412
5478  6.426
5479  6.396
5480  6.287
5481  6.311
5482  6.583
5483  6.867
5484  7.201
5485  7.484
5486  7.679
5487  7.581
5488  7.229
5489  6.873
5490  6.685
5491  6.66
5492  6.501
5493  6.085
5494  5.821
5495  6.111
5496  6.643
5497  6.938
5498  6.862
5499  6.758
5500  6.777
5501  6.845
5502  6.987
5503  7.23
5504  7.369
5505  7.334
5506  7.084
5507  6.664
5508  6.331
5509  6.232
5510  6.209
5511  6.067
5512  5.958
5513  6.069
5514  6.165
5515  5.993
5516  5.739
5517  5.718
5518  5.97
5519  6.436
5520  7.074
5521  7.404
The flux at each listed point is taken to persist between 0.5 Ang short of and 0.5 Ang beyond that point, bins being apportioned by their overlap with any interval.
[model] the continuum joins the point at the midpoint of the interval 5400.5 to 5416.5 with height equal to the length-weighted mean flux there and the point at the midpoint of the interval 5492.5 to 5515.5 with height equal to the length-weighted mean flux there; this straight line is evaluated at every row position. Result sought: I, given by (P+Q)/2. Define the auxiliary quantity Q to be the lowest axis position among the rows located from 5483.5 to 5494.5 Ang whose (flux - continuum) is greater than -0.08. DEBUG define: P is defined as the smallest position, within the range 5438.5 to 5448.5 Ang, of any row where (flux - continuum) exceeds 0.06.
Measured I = 5461.5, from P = 5439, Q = 5484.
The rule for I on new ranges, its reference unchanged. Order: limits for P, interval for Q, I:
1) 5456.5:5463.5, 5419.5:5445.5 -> 5438.5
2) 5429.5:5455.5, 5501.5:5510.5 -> 5466.0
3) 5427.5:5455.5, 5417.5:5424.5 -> 5423.0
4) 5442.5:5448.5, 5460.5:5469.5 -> 5452.0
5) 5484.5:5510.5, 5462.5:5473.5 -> 5474.0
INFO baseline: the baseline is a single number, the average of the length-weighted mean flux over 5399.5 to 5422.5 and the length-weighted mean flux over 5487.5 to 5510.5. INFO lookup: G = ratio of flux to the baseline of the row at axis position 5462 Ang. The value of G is 0.99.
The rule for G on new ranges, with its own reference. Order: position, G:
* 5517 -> 0.85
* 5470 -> 0.95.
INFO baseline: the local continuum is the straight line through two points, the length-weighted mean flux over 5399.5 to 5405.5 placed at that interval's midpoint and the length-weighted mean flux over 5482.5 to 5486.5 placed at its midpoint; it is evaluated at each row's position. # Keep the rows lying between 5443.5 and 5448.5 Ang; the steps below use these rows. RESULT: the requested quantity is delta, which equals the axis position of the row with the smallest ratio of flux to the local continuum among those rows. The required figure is 5447 Ang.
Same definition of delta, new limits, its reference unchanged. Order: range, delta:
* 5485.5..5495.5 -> 5494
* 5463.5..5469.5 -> 5464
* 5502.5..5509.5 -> 5509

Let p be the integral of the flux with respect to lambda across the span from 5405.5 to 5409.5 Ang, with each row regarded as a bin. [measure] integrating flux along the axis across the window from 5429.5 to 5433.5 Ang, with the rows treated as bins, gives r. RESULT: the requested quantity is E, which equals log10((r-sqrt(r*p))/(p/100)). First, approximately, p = 25.7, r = 27.9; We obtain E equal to 0.63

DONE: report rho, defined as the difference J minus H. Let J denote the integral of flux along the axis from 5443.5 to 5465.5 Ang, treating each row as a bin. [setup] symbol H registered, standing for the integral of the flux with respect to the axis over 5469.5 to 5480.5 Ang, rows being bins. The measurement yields 79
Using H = 70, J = 149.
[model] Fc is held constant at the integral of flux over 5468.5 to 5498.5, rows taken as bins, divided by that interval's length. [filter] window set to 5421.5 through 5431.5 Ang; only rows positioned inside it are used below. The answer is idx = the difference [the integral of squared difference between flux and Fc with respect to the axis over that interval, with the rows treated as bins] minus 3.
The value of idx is -0.5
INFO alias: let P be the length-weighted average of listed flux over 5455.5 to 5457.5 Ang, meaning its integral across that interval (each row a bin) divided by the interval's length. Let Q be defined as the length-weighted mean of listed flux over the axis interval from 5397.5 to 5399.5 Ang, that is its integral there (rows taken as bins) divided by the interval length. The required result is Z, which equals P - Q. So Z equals 0.0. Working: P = 6.9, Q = 6.93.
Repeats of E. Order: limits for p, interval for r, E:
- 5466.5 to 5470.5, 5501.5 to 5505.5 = 0.50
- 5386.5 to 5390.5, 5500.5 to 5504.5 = 0.56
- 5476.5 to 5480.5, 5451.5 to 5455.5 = 0.48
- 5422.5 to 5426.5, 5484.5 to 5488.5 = 1.07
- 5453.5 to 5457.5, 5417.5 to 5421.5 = 0.52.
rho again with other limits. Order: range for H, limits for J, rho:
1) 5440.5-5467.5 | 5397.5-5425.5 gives 1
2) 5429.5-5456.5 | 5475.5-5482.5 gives -145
